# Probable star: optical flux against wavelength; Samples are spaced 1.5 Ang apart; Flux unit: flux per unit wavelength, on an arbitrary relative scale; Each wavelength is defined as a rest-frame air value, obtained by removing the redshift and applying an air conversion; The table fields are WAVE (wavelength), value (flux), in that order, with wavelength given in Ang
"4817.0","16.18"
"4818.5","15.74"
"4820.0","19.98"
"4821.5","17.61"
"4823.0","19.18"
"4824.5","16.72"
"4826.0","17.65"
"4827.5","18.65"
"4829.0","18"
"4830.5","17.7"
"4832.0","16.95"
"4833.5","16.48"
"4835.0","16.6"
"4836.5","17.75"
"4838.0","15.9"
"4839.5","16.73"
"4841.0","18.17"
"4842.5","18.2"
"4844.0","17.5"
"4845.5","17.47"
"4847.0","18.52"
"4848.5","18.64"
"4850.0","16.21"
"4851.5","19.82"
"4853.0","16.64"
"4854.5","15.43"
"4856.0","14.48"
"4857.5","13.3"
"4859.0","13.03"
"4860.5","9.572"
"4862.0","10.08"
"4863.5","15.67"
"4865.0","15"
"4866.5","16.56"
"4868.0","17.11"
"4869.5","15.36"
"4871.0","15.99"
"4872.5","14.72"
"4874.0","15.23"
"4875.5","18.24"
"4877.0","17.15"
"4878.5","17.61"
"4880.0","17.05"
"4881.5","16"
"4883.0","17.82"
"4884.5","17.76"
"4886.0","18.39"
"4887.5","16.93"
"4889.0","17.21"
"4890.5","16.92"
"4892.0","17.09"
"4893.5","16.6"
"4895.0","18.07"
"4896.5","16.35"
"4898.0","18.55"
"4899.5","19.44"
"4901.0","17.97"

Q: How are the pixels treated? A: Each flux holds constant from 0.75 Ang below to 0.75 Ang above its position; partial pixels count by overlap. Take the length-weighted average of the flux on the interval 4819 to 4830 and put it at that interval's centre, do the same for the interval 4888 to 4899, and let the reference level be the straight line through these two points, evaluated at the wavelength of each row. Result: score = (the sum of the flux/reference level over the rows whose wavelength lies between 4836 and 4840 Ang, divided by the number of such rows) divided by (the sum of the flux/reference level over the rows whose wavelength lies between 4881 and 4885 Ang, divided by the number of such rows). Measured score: 0.95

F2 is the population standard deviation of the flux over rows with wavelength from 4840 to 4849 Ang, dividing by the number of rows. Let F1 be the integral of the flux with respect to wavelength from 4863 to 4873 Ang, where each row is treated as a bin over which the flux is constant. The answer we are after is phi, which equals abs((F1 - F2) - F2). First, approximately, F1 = 158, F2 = 0.45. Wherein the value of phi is 157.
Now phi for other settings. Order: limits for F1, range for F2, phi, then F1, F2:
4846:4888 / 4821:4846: 671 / 673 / 0.82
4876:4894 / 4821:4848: 309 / 310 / 0.83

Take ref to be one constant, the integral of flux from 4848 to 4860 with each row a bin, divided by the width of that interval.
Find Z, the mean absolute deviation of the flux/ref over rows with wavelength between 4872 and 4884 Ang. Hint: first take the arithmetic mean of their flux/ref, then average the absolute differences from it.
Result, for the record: 0.067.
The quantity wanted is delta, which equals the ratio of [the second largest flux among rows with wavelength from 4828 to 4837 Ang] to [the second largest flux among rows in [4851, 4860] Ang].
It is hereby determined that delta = 1.07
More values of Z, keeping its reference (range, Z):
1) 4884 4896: 0.033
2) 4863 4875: 0.040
